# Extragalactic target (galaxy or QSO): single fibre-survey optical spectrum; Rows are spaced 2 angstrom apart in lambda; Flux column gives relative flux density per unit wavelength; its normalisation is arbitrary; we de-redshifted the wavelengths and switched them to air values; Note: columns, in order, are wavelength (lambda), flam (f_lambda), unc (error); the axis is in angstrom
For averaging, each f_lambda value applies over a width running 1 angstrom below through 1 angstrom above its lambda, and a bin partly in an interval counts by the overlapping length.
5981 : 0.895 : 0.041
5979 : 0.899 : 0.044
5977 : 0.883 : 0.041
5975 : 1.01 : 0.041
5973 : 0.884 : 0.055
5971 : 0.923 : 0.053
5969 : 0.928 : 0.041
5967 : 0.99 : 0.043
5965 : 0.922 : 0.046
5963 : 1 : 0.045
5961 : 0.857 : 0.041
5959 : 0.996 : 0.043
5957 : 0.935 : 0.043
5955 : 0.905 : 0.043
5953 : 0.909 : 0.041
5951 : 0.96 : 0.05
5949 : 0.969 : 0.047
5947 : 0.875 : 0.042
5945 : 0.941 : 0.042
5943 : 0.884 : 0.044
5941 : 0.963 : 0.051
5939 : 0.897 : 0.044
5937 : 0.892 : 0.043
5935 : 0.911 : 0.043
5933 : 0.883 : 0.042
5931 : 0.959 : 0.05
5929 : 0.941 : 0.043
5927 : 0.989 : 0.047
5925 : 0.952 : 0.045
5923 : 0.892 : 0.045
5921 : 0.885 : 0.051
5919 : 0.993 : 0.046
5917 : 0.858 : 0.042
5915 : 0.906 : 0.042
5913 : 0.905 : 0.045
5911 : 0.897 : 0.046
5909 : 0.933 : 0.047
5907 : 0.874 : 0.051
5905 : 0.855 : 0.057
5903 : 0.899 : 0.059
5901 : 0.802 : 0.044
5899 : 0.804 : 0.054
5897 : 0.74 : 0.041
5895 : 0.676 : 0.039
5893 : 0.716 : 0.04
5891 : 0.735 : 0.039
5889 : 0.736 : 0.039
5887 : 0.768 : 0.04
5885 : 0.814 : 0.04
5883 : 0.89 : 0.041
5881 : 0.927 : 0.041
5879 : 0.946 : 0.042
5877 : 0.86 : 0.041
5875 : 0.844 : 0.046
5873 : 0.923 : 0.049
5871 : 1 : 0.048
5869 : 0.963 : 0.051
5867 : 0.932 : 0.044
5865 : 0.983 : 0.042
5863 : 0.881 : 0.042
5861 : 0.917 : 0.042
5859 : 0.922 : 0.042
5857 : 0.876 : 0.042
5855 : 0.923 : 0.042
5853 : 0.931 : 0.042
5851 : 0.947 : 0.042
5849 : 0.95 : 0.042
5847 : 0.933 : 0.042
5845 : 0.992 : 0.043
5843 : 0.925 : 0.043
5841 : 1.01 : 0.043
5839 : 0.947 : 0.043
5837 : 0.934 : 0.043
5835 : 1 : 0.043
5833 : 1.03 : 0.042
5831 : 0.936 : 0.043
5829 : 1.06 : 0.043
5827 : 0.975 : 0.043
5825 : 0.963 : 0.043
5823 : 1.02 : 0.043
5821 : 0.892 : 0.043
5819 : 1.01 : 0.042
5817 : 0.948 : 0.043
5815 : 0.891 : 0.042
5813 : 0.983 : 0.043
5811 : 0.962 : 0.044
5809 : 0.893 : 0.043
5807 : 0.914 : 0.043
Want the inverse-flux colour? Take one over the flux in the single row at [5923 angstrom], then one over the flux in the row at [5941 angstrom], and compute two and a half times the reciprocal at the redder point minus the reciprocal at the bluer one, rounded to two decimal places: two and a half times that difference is -0.21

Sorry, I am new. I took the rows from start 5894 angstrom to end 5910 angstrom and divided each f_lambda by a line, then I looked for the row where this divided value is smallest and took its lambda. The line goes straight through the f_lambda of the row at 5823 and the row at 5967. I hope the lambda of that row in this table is 5895 angstrom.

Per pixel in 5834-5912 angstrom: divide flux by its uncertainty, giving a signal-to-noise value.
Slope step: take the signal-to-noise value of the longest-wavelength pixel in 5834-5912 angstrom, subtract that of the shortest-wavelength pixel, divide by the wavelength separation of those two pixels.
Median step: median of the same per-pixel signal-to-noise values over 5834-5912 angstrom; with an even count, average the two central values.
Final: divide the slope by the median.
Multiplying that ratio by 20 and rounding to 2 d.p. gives -0.05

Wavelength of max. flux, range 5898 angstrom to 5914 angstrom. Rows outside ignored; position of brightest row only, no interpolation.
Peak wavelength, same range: 5909 angstrom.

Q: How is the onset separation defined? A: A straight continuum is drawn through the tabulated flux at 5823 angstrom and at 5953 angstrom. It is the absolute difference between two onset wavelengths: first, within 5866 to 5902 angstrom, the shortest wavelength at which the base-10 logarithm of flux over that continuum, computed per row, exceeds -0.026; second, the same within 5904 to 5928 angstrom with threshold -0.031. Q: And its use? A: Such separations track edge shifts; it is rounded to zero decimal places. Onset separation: 42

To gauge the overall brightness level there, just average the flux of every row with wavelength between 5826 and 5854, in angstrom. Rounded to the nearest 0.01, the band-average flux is 0.97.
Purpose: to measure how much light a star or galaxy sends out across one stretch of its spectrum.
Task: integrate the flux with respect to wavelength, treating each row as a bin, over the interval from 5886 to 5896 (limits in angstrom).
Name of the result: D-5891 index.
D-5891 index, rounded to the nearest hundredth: 7.26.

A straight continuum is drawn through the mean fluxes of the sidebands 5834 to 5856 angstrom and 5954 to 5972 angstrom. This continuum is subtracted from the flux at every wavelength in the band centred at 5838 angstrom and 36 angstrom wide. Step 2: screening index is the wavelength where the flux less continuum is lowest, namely 5821 angstrom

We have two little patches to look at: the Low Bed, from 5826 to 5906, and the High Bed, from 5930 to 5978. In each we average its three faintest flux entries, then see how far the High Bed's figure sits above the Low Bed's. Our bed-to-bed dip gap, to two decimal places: 0.16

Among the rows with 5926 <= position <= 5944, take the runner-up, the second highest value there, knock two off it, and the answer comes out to -1.04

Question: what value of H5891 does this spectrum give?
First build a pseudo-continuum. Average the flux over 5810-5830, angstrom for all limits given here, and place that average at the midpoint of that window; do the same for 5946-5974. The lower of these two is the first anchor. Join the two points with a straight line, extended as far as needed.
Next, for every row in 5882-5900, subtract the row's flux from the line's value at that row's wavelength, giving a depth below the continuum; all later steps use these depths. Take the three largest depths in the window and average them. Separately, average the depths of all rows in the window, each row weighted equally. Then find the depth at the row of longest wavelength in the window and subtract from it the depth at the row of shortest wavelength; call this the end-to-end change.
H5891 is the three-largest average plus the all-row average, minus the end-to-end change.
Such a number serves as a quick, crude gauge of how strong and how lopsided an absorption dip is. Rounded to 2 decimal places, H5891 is 0.35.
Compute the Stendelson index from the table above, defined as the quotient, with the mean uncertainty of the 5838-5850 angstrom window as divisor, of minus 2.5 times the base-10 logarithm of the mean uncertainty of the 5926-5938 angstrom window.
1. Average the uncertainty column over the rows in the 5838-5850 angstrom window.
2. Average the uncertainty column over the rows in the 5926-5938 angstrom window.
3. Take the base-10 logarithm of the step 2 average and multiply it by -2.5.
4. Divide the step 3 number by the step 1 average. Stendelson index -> 79.1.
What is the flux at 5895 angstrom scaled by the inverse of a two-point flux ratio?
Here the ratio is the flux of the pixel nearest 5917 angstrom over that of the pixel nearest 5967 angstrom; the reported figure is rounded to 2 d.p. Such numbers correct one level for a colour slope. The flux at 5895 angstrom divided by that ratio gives 0.78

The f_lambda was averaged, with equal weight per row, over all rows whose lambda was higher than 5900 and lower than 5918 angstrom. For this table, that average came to 0.88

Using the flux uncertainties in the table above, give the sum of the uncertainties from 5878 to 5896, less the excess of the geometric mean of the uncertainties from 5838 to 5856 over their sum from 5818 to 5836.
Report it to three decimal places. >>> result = 0.704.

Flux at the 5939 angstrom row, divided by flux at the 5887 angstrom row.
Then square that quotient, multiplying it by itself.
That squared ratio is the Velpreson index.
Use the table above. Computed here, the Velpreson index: 1.36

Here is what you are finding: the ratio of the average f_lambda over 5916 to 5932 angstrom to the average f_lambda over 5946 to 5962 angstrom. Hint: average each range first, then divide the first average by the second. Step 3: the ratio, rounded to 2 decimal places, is 1.01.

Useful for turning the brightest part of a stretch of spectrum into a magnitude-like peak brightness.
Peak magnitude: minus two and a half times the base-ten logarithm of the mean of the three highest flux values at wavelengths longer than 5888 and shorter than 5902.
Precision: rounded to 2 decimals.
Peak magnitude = 0.27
